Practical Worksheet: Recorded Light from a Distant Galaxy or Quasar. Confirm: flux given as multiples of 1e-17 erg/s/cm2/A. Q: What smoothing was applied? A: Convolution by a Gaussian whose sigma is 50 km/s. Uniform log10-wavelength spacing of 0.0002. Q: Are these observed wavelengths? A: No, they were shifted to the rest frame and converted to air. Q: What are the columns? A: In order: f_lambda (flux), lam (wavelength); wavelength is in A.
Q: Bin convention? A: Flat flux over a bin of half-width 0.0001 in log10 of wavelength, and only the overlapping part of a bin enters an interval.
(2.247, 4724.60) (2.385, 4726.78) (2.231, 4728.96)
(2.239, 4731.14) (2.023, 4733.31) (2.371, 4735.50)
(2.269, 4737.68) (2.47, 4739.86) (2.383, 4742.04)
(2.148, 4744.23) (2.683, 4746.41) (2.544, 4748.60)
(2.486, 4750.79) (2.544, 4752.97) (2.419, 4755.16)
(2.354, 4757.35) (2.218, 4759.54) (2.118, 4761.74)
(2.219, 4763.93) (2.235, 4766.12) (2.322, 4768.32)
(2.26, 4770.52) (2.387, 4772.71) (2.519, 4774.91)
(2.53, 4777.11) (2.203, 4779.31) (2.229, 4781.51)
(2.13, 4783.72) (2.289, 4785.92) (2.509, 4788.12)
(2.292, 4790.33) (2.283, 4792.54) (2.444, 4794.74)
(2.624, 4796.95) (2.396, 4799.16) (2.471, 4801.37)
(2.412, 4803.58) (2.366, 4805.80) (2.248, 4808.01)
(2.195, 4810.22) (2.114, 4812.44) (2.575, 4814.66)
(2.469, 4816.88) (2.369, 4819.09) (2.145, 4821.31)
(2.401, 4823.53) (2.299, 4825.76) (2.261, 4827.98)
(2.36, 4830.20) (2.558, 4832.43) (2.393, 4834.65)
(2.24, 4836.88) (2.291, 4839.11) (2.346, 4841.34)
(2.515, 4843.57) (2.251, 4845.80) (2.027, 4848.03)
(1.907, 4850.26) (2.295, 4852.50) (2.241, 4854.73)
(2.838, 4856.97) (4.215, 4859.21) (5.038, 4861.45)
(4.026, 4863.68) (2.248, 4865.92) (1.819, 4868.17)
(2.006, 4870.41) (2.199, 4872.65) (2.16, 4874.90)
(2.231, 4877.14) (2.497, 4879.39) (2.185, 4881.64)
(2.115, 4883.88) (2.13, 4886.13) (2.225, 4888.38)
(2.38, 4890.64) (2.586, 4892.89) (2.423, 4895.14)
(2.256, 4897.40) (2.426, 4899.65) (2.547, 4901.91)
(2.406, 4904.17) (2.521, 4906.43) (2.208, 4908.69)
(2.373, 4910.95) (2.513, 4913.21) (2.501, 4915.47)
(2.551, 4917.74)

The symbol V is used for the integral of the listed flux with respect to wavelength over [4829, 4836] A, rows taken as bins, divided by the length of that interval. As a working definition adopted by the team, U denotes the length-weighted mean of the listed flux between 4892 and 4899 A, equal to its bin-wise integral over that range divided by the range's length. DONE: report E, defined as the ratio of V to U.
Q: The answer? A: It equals 1.00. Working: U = 2.42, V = 2.43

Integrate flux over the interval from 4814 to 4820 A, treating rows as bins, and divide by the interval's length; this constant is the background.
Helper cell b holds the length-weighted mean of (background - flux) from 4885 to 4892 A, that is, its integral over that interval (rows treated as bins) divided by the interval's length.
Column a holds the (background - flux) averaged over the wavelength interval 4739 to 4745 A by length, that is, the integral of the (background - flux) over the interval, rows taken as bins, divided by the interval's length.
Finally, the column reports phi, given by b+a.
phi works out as 0.34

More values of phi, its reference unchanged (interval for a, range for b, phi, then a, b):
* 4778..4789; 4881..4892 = 0.45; 0.197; 0.25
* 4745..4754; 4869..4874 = 0.30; -0.080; 0.38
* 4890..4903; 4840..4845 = 0.09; 0.031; 0.06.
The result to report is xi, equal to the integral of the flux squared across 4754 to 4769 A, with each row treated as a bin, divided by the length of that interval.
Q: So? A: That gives 5.2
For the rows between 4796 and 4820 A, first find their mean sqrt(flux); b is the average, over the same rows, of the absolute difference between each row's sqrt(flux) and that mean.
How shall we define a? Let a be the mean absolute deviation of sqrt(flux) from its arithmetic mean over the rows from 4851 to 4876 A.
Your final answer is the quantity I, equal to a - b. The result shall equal 0.21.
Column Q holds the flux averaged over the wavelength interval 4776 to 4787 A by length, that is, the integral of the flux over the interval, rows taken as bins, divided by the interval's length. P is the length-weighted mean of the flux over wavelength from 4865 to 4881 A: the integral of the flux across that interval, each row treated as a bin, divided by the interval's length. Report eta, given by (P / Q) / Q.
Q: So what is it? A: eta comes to 0.418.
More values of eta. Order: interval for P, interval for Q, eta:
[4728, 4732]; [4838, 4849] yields 0.426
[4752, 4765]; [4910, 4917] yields 0.379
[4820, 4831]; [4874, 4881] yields 0.436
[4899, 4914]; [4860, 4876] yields 0.306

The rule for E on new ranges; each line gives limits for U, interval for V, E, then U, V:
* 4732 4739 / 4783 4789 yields 1.04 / 2.23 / 2.32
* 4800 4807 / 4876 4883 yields 0.95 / 2.41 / 2.30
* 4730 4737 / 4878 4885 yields 1.02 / 2.21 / 2.27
